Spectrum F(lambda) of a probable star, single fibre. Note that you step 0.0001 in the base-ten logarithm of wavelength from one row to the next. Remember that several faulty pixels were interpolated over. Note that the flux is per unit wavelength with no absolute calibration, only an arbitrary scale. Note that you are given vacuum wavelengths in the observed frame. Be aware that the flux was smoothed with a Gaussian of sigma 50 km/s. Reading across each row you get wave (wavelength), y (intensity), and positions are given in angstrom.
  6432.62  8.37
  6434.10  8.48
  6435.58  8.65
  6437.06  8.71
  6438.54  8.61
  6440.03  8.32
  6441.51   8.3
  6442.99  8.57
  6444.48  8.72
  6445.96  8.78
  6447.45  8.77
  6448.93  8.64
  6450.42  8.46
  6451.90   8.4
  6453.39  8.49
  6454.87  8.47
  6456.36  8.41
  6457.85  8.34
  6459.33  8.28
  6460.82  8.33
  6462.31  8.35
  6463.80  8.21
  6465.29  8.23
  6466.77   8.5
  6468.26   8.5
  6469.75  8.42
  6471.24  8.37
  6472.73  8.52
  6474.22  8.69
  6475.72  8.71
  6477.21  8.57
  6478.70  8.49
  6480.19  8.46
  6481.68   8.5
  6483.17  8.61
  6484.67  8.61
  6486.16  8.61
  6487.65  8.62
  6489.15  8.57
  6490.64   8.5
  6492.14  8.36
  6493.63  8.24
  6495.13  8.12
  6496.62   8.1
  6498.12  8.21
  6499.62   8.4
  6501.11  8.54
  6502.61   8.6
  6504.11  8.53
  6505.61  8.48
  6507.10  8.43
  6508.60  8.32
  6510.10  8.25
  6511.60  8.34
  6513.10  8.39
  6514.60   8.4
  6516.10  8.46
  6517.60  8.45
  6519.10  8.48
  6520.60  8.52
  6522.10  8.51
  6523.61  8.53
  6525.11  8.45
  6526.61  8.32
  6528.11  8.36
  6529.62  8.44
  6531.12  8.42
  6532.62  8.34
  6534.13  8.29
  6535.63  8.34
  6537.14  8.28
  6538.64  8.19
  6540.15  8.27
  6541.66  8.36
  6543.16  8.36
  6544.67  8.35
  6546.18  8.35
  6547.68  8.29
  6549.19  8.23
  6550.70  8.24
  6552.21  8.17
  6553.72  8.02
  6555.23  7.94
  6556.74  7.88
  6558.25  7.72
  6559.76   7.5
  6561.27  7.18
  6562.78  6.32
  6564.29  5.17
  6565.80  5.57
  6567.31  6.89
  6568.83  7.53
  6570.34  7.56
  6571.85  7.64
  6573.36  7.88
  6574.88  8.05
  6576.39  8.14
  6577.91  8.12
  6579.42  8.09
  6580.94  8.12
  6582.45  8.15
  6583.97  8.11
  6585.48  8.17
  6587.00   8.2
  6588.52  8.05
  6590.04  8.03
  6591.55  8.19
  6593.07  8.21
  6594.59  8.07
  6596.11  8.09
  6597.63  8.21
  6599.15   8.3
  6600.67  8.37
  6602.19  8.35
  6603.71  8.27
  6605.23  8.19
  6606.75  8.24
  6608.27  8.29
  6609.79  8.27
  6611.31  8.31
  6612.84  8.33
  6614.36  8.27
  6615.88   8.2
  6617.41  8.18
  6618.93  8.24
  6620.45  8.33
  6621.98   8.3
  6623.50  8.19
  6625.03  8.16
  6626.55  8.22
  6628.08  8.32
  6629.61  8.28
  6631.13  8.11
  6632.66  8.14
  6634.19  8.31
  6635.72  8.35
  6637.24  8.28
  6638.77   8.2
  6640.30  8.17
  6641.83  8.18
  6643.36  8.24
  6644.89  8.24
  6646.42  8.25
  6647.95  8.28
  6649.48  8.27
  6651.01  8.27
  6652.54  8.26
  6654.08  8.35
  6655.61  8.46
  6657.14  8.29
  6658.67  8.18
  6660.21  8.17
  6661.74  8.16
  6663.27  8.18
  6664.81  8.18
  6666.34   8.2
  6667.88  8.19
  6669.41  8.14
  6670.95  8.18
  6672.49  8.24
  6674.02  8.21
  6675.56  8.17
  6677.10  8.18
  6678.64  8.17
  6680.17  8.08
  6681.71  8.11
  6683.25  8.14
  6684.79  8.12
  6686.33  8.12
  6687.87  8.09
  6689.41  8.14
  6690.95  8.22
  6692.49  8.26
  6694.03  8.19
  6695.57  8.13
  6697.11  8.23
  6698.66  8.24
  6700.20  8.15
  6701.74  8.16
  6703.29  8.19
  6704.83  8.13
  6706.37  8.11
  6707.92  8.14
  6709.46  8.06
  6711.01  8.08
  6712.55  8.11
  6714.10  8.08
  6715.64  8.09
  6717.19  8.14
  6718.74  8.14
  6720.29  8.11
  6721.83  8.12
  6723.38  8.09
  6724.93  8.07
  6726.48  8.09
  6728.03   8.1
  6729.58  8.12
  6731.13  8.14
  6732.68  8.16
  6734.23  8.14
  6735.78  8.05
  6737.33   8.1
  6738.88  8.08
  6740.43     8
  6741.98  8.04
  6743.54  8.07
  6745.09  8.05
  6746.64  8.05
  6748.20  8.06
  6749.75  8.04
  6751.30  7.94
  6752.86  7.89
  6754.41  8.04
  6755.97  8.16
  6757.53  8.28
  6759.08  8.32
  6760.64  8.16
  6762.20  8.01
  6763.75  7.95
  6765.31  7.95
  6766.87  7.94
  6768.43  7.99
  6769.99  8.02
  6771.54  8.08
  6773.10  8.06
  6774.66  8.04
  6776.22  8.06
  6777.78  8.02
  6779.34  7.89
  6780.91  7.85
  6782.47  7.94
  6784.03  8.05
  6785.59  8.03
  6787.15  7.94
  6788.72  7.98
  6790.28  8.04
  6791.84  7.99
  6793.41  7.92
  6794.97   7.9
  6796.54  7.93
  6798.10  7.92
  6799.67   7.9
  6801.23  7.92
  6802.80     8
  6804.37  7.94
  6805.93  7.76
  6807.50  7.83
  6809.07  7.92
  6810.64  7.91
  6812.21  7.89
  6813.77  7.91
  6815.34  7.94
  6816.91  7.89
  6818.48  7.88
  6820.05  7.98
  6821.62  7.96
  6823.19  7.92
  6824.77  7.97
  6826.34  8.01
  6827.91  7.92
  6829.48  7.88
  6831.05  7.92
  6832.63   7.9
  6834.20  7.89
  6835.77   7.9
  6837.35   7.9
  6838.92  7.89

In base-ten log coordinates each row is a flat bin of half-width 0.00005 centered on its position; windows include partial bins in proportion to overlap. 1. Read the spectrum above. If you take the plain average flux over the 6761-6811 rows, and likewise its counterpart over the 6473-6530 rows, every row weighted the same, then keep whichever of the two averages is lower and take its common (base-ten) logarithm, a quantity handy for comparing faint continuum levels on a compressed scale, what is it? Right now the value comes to 0.901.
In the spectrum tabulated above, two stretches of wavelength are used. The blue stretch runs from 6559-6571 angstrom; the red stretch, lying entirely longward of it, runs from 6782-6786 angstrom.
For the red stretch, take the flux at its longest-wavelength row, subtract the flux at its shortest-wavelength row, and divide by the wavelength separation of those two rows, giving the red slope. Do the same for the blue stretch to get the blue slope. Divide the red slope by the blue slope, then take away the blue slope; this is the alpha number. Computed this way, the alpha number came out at 5.1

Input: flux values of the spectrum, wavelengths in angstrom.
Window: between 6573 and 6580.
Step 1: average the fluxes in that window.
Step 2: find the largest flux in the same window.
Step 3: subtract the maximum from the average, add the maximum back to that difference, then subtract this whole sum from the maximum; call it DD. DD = 0.08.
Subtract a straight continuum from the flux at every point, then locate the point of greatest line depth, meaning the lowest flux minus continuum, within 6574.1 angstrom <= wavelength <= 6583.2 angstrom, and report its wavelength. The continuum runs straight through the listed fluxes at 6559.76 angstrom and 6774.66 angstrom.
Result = 6574.88 angstrom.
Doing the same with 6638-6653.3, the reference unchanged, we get 6640.30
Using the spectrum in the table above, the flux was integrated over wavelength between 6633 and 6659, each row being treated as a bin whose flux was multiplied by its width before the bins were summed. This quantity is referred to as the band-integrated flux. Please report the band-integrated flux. 215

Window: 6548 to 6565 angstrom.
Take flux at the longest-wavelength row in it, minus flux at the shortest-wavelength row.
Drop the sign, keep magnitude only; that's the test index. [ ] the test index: 3.06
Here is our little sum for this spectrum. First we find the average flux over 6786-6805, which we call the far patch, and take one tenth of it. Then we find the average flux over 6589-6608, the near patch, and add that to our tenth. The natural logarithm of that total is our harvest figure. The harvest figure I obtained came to 2.198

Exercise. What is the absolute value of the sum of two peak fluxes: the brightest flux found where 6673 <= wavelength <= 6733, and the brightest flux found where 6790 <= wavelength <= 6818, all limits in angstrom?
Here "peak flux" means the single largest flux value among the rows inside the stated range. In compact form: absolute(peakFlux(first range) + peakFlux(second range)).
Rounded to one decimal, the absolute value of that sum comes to 16.3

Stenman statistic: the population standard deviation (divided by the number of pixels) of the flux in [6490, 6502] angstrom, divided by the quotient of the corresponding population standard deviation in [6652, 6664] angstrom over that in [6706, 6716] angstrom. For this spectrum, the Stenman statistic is 0.04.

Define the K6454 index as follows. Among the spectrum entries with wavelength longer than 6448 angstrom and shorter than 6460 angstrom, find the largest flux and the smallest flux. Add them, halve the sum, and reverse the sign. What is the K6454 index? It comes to -8.46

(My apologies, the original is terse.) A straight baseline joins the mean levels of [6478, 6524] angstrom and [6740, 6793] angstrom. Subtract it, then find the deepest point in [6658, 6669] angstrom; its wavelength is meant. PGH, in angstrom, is 6661.74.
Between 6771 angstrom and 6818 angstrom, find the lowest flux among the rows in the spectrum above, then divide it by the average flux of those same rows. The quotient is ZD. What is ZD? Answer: 0.976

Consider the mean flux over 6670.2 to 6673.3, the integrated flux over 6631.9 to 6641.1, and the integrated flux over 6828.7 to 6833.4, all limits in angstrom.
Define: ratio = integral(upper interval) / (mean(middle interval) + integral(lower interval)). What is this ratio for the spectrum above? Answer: 0.44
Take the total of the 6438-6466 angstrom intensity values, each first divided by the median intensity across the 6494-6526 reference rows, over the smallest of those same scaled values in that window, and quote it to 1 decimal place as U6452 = 19.6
